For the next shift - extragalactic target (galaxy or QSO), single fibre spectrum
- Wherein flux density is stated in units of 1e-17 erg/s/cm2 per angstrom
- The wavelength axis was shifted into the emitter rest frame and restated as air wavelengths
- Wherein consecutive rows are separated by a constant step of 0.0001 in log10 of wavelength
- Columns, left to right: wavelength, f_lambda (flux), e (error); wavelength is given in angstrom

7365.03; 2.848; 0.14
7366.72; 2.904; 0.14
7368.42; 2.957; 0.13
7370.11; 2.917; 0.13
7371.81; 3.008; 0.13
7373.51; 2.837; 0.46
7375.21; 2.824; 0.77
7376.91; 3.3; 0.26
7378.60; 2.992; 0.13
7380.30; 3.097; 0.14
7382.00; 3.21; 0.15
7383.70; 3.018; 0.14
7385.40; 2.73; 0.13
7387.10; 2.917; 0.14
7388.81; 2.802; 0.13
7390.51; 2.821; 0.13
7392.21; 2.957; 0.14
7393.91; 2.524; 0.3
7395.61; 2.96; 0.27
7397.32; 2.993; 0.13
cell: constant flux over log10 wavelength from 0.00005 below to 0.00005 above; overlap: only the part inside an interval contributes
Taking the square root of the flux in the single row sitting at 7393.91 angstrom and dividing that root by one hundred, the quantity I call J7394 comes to 0.0159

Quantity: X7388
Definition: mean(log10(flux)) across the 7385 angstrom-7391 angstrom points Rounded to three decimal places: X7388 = 0.450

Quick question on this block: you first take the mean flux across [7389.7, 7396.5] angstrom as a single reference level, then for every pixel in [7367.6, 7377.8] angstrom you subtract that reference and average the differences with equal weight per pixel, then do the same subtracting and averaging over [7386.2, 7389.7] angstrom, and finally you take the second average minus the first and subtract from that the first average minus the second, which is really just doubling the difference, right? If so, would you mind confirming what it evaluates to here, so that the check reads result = -0.2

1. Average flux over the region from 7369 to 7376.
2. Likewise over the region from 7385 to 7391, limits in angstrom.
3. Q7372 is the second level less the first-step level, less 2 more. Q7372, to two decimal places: -2.08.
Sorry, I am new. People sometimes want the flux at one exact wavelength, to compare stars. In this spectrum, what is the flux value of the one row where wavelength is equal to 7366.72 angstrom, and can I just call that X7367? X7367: 2.904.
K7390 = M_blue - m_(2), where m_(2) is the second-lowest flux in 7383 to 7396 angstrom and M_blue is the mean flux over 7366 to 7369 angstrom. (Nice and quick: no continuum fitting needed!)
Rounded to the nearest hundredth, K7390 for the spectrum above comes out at 0.20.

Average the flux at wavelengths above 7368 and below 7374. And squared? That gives 8.6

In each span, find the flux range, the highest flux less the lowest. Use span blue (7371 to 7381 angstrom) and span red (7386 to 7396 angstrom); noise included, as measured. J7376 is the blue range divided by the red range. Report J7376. 1.1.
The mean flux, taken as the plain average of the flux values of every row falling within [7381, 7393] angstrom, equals 2.92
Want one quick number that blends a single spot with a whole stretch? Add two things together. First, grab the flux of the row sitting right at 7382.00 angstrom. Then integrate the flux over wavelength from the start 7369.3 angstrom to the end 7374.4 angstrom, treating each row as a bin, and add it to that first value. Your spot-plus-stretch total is 18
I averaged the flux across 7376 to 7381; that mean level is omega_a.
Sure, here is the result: 3.13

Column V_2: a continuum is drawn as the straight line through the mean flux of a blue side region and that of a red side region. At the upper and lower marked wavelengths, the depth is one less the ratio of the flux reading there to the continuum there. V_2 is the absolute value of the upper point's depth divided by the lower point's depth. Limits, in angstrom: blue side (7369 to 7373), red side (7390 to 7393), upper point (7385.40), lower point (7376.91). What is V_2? 0.51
